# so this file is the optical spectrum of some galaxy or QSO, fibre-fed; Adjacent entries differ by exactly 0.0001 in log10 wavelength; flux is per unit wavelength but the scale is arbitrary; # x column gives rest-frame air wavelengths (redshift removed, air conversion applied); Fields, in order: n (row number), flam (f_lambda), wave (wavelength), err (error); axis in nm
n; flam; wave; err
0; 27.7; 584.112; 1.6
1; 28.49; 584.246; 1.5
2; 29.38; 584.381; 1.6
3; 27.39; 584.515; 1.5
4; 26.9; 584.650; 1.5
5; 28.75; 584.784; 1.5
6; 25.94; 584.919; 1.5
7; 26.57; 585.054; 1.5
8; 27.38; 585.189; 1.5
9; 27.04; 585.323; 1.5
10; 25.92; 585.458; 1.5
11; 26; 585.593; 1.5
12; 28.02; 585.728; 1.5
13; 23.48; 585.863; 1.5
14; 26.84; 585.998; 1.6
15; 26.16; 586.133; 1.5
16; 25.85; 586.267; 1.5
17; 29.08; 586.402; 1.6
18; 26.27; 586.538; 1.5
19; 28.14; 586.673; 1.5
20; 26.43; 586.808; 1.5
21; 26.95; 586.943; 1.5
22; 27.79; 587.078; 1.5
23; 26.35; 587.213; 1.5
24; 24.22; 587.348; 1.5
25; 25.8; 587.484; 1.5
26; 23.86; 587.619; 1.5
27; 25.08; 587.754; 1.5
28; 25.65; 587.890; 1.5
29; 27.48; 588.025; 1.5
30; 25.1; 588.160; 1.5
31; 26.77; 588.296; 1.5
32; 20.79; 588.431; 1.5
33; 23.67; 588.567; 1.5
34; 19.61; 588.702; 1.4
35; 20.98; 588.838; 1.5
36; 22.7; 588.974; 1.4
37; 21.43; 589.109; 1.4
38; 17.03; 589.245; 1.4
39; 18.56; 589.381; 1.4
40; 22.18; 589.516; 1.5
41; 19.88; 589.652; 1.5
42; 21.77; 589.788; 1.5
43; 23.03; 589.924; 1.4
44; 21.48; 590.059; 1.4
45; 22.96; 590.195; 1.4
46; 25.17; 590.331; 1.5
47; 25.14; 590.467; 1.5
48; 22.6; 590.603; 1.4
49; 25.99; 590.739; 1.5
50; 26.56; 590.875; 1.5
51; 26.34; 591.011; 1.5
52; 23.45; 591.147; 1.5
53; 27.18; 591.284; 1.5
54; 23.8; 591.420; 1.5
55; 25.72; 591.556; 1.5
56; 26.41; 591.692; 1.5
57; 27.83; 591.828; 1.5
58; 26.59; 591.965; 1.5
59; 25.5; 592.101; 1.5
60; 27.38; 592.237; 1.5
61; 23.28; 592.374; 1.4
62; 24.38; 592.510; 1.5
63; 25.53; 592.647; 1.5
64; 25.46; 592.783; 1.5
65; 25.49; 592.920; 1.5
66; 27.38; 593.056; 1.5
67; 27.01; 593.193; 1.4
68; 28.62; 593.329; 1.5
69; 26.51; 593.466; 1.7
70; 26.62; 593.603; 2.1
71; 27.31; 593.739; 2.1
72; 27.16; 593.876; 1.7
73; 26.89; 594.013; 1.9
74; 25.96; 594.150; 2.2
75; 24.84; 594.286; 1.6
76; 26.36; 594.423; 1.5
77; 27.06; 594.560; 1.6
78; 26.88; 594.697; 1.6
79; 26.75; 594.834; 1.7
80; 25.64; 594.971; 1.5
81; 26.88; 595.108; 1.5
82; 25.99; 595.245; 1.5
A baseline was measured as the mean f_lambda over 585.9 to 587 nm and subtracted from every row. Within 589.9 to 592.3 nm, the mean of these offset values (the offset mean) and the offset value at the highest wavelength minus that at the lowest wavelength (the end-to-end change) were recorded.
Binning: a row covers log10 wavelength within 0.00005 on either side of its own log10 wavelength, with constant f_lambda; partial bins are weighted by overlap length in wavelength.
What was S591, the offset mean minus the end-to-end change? -6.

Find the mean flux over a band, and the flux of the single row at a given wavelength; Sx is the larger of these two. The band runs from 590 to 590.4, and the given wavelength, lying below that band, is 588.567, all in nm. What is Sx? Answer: 23.7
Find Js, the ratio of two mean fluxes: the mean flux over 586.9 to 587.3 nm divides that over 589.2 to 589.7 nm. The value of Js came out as 0.72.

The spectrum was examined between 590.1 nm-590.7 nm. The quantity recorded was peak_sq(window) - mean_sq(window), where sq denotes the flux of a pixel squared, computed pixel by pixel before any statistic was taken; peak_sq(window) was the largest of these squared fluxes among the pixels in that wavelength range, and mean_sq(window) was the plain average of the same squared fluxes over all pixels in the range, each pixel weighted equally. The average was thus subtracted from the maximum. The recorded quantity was 58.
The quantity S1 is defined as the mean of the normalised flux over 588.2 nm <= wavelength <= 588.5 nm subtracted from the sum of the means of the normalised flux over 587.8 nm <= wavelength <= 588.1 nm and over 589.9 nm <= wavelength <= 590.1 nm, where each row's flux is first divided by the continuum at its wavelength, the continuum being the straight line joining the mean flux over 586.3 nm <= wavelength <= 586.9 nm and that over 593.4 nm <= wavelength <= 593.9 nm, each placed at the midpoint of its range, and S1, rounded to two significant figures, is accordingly 0.92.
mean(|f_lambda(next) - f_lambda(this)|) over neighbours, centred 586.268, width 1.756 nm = 1.83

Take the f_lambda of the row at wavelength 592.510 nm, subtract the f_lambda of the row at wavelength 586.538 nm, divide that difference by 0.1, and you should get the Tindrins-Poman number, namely -19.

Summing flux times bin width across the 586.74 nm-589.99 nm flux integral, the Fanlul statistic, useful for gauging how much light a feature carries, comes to 76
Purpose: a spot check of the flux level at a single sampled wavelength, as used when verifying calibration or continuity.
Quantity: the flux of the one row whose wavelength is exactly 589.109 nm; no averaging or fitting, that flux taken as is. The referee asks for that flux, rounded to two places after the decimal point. 21.43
